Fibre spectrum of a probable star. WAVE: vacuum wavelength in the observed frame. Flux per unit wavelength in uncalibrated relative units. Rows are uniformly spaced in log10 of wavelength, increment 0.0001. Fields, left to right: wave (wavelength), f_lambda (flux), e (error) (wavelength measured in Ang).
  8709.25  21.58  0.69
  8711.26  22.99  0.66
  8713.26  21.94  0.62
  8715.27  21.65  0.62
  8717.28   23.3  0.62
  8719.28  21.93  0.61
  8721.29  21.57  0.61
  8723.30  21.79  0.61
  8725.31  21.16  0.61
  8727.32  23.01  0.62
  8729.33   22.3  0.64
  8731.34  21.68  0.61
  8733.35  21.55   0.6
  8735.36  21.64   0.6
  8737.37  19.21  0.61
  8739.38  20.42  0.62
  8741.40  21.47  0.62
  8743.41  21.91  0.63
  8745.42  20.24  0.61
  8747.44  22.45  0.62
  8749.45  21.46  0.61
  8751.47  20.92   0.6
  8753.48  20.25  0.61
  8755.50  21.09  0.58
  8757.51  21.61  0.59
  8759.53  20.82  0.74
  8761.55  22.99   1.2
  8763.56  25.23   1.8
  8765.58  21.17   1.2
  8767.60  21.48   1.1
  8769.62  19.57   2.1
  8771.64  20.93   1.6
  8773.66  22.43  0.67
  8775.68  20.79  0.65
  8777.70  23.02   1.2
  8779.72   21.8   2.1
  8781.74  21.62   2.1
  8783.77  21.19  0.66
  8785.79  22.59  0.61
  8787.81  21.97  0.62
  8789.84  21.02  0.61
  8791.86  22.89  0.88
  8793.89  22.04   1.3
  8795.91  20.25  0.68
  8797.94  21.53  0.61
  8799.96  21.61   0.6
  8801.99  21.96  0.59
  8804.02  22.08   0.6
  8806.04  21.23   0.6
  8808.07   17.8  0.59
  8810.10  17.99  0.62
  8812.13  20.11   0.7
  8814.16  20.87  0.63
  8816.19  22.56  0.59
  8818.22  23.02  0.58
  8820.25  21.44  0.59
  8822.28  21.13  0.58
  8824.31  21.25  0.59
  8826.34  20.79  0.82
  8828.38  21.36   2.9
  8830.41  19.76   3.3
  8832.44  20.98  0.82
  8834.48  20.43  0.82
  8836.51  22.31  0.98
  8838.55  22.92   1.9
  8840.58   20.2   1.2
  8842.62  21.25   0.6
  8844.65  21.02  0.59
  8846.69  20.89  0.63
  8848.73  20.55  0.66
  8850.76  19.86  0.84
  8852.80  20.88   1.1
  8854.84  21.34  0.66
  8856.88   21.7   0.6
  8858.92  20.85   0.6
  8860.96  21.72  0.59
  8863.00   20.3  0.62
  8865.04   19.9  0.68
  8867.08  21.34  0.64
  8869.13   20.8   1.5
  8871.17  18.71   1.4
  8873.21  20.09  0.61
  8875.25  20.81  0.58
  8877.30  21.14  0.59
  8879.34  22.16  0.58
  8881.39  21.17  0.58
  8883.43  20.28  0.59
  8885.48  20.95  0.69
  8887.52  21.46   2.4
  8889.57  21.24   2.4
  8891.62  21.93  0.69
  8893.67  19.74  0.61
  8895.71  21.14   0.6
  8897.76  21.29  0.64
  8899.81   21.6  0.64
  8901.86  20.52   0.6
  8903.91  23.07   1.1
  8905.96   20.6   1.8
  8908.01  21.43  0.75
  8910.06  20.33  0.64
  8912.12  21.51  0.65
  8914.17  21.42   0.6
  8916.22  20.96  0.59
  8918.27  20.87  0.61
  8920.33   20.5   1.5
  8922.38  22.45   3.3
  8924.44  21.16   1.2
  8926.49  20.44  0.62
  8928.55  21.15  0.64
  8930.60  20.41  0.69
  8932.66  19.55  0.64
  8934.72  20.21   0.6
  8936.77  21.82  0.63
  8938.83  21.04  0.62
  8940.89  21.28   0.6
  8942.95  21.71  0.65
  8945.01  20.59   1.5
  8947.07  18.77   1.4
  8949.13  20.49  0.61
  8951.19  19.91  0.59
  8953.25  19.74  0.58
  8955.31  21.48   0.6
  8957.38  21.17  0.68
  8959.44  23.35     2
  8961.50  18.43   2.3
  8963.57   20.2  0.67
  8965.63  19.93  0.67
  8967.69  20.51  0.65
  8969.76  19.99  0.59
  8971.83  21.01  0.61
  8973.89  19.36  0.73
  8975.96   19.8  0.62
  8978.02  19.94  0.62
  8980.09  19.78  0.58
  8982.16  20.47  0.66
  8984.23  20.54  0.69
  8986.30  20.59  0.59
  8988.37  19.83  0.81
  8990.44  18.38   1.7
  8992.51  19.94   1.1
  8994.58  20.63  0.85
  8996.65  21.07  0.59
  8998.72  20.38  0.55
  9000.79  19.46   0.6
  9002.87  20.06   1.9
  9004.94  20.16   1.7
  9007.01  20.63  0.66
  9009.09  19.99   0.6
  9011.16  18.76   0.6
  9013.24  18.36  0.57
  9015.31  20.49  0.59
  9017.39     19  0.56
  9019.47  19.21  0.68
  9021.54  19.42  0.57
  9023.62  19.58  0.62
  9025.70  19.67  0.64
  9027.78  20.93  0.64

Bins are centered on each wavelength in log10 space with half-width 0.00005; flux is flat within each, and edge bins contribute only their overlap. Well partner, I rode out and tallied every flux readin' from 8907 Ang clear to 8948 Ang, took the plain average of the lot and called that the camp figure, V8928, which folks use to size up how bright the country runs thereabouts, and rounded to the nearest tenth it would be 20.9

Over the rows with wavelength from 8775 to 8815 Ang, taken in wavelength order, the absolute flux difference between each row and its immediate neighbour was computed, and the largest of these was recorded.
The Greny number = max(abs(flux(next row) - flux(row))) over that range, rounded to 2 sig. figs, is 3.4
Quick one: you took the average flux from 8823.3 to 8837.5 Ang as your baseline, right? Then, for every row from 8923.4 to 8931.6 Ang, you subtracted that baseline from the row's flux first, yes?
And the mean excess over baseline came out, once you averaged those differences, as -0.19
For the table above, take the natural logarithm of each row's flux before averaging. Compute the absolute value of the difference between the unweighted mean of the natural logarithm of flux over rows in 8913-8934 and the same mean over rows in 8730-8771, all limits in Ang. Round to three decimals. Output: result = 0.021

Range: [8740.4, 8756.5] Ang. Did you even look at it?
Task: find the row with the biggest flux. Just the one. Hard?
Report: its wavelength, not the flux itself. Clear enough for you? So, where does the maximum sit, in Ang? 8747.44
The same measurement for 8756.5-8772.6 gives 8763.56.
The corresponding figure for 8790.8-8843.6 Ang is 8818.22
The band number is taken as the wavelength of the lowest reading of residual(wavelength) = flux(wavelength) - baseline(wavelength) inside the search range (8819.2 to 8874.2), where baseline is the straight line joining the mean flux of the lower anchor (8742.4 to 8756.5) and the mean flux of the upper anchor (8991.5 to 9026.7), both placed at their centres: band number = 8871.17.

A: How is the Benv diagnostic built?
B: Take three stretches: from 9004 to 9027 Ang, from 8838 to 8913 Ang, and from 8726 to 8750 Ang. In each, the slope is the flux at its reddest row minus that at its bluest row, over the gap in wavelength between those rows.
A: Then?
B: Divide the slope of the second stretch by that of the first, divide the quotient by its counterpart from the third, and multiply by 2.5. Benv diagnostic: -29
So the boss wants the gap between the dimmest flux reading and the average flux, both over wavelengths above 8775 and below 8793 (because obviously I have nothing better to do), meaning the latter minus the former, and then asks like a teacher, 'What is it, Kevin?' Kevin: 1.1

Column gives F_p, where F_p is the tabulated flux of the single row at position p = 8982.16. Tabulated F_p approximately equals 20.47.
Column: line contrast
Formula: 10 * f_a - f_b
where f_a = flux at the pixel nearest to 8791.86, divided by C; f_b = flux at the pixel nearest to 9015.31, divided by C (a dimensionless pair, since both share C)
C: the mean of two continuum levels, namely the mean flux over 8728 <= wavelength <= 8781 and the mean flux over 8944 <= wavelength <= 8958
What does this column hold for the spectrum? 10.0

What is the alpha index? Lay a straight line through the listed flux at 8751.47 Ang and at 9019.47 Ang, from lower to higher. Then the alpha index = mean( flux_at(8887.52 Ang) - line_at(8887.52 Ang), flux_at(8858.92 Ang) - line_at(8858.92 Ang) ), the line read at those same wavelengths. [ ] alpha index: 1.01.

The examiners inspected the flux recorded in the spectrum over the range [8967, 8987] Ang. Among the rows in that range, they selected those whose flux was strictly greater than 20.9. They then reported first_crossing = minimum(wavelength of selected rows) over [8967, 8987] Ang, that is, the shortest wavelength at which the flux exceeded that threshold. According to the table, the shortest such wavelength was 8971.83 Ang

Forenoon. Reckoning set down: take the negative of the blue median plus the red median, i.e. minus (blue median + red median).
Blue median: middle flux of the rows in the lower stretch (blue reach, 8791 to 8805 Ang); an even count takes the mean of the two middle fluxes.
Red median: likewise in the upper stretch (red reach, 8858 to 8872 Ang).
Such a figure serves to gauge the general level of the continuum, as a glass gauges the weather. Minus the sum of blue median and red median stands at -42.8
